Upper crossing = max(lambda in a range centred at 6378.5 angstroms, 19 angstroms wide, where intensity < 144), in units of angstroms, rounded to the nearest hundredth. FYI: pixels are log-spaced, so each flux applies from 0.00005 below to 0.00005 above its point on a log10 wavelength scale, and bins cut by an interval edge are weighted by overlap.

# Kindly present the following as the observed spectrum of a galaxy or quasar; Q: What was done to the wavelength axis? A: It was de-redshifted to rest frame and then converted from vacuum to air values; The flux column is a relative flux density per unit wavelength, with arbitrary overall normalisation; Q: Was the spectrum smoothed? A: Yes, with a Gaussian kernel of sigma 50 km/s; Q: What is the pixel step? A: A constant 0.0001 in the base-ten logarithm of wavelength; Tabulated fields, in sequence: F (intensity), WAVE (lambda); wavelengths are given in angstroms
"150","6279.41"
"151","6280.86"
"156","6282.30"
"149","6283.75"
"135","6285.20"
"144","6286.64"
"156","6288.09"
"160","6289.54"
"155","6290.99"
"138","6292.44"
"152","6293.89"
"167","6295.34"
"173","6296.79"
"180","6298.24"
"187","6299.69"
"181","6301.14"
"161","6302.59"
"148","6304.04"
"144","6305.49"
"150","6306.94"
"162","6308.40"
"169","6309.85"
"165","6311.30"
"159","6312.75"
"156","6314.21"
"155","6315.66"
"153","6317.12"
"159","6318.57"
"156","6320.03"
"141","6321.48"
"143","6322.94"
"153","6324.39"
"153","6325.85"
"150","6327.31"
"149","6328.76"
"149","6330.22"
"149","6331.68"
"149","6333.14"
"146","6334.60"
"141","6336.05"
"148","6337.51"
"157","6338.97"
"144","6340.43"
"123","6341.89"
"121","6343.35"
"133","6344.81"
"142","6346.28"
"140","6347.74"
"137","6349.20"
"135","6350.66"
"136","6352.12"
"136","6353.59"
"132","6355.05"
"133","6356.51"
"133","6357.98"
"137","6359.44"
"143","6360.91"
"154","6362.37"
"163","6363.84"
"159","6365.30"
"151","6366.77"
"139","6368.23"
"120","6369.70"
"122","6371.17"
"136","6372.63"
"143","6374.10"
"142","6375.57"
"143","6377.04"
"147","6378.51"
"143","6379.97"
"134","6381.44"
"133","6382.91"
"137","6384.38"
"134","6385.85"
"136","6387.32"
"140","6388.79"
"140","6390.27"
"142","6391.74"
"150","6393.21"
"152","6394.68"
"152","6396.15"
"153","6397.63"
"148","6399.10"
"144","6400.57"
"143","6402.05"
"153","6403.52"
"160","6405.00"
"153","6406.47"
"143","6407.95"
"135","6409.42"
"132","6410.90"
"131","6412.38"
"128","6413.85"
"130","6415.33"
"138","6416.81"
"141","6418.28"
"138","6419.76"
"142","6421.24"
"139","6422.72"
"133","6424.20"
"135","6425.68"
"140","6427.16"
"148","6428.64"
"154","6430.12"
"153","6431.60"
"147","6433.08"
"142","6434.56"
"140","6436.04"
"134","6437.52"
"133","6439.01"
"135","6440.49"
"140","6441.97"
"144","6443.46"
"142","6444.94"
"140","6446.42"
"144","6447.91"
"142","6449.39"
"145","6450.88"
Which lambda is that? 6387.32 angstroms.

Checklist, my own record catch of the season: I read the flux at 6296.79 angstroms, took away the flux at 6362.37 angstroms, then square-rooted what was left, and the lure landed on 4.4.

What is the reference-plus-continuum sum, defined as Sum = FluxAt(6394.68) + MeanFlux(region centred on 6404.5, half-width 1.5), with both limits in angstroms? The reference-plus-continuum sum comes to 308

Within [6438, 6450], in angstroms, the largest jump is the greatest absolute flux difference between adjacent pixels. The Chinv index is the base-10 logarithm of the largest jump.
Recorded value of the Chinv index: 0.70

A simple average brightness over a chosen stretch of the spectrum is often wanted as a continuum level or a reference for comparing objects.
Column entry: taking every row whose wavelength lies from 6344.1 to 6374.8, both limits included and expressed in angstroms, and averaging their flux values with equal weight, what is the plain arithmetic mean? 139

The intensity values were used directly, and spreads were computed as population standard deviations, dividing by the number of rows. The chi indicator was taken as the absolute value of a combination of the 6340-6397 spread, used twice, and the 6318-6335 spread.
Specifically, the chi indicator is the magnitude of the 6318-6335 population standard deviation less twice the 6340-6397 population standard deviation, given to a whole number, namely 14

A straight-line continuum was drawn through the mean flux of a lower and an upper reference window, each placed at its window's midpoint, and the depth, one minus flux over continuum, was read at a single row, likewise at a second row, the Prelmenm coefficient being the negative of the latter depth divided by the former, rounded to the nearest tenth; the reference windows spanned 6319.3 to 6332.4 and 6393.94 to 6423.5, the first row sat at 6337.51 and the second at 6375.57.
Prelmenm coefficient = -10.9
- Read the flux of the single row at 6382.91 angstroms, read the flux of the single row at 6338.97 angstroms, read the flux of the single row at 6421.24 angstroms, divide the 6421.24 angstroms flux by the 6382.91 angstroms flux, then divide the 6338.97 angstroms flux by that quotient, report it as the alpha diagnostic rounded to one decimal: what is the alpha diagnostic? 147.0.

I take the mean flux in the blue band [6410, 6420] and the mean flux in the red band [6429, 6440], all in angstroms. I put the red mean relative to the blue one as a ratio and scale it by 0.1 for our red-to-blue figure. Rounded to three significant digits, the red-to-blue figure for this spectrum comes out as 0.107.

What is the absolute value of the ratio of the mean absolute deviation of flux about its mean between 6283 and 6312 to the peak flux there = 0.063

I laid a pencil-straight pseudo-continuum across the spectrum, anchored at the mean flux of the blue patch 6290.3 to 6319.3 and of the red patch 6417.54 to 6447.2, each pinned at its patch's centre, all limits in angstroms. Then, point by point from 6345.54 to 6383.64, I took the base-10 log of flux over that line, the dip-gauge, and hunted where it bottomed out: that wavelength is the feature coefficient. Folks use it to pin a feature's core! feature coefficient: 6369.70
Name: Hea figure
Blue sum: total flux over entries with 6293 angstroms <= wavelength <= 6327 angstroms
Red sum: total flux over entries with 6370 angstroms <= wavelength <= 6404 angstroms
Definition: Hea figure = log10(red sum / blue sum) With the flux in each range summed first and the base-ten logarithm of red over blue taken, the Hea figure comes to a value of -0.050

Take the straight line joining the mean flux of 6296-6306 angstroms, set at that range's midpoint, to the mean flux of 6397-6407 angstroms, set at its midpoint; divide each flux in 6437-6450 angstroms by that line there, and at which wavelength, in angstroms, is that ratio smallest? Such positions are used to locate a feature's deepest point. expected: 6439.01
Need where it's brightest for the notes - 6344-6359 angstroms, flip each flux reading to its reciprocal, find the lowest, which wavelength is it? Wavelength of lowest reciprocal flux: 6346.28 angstroms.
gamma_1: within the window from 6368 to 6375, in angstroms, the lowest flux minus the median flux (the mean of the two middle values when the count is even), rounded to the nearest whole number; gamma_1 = -16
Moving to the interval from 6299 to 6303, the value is -20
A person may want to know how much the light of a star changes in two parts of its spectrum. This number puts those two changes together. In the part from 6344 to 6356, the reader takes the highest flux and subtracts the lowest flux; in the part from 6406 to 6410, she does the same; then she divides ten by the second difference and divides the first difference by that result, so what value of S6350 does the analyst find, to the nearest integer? 18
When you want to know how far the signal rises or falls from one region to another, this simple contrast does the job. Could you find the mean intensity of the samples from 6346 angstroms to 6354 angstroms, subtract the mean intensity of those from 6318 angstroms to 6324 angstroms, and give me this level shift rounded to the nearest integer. -12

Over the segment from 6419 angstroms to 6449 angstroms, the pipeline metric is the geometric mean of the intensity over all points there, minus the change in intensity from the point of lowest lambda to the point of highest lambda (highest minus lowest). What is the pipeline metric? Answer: 135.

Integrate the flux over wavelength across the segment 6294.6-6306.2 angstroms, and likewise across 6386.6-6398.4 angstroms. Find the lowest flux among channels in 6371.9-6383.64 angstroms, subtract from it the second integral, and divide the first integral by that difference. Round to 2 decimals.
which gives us -1.23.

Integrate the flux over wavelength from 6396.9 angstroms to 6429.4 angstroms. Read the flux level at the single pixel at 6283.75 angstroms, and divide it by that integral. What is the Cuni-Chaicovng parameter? 0.0325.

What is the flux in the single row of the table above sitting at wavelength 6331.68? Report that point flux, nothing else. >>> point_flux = 149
